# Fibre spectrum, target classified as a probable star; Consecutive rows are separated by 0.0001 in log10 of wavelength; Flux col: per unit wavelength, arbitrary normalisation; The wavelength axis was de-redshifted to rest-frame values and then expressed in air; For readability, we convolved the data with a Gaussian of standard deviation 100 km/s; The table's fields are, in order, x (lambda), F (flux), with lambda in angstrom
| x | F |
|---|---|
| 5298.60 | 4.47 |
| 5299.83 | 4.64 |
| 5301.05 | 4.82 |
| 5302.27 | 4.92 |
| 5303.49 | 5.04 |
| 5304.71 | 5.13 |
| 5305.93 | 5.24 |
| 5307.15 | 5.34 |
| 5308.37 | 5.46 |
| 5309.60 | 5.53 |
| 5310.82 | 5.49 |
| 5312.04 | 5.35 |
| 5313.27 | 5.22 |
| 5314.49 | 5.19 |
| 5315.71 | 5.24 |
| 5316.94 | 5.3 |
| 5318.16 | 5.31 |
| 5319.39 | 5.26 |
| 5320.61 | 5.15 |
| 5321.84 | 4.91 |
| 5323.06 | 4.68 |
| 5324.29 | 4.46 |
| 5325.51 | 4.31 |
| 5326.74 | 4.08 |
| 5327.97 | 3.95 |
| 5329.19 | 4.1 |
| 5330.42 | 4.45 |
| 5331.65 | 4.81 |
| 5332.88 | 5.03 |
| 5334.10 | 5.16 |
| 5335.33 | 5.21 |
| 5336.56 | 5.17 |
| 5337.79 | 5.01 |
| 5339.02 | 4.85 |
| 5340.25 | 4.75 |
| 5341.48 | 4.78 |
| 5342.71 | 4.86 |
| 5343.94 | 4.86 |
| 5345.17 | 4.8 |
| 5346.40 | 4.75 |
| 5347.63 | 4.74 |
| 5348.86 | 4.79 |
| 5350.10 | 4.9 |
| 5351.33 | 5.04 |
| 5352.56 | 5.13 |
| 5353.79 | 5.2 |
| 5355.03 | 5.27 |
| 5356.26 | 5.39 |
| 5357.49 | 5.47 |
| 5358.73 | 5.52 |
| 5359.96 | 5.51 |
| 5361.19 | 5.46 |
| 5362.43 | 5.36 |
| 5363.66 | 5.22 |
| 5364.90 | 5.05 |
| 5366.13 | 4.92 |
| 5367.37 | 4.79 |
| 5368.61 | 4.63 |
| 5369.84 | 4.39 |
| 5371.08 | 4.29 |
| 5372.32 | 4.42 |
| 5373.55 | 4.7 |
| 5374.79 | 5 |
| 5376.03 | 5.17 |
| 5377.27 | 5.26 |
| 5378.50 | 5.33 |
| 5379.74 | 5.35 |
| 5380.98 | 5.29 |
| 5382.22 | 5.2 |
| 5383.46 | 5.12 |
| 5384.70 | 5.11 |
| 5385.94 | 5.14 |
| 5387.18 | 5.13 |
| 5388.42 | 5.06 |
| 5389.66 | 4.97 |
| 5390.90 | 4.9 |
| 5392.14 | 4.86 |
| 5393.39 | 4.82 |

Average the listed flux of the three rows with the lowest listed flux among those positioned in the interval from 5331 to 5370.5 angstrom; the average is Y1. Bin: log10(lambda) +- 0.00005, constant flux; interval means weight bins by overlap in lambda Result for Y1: 4.59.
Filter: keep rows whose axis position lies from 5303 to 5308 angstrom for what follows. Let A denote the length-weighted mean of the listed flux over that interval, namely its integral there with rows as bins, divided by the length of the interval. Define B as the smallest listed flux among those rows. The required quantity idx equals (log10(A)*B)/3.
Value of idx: 1.20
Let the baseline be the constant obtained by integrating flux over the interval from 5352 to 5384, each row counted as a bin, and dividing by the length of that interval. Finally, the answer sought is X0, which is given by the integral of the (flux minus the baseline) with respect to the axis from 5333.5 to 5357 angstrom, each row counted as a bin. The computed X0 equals -2.6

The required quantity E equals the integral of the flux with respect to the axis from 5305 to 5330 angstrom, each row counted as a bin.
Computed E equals 124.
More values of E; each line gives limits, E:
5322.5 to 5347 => 115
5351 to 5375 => 121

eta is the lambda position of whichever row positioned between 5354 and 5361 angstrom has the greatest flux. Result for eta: 5358.73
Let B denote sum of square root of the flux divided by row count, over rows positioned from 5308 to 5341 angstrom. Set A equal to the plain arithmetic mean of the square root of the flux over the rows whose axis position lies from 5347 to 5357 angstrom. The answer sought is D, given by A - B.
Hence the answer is 0.03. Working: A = 2.248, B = 2.22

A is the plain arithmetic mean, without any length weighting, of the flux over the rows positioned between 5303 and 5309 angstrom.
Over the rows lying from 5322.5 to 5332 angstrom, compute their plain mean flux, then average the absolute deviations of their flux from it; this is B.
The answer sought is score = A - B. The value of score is 5.0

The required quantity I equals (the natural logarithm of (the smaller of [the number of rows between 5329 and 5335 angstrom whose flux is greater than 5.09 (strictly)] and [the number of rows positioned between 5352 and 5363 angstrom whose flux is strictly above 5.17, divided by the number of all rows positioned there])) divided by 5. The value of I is -0.02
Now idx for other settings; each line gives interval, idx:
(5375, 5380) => 1.24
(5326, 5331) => 0.81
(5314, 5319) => 1.25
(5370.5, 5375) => 0.94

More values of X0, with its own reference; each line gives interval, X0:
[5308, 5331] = -4.2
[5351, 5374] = -1.2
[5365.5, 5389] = -3.1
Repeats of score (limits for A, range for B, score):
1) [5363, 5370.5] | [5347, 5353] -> 4.7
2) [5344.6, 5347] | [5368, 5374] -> 4.6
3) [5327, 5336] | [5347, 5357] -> 4.5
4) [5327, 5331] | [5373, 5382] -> 4.0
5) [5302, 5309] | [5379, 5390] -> 5.1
